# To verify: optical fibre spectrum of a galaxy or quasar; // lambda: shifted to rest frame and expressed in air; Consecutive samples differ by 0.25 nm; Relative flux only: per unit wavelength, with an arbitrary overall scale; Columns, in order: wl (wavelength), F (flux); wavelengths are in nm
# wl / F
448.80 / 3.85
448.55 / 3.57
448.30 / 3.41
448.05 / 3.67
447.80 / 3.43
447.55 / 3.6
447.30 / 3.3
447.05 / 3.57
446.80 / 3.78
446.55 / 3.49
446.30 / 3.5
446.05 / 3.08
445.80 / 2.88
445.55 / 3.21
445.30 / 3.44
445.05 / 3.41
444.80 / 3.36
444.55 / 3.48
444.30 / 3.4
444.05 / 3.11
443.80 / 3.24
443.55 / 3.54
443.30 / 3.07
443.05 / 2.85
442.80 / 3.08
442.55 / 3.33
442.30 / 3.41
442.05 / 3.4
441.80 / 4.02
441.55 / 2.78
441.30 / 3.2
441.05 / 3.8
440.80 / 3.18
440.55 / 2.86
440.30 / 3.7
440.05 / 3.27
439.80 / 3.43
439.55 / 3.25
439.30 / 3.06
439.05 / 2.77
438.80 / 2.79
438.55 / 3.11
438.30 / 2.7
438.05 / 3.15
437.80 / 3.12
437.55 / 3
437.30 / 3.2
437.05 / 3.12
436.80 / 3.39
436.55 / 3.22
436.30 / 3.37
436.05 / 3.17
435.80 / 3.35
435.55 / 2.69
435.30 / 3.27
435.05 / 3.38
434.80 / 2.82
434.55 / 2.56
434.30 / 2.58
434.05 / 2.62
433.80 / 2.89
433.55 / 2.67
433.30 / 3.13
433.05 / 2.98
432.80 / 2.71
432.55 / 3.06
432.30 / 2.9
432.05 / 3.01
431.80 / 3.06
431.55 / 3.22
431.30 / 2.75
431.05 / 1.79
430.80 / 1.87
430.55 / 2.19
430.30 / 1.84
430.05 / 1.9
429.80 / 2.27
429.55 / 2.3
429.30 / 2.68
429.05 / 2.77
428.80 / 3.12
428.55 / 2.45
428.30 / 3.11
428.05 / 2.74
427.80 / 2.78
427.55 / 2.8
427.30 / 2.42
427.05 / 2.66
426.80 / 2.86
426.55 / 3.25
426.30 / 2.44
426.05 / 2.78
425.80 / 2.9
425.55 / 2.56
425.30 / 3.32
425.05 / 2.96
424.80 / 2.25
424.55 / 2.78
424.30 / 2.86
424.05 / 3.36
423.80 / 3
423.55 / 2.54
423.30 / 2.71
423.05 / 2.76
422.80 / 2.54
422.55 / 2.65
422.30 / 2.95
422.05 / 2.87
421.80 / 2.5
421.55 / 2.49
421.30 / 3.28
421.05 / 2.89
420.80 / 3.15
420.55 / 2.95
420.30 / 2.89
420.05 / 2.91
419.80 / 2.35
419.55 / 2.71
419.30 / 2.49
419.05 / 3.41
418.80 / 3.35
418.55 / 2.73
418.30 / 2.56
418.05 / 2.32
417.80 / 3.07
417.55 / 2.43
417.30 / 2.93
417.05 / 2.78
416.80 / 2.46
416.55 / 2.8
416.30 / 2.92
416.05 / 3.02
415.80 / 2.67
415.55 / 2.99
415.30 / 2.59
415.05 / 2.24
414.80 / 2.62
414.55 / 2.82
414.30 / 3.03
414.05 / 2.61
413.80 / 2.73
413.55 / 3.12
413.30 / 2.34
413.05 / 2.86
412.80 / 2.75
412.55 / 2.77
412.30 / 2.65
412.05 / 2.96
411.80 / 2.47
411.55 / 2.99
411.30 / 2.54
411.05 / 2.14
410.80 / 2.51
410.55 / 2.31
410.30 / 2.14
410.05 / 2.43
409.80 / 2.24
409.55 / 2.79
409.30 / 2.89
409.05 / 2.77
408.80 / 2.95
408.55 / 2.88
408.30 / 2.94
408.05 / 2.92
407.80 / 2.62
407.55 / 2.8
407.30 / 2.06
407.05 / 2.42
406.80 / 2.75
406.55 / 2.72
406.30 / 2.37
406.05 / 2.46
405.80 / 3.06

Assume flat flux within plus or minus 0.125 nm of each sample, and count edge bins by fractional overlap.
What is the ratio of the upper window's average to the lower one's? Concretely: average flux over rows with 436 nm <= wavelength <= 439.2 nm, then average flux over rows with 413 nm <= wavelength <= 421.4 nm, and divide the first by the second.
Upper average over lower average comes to 1.1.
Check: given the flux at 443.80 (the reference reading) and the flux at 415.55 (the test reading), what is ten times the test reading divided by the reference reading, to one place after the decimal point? 9.2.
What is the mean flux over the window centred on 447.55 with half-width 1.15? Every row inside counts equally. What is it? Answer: 3.5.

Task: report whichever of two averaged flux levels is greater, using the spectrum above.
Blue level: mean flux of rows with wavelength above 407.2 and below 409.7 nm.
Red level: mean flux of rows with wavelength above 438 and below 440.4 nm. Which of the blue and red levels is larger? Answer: 3.1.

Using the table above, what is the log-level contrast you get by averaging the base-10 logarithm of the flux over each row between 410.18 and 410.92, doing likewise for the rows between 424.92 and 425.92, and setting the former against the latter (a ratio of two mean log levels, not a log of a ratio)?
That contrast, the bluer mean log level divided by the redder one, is 0.78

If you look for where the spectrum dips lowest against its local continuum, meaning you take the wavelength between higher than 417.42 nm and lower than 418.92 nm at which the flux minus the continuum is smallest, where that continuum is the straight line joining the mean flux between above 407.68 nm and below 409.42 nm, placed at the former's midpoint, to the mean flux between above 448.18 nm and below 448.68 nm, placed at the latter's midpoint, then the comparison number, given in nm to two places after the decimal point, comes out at 418.05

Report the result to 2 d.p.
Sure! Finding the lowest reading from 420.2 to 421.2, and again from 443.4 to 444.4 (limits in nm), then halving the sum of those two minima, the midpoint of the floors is 3.00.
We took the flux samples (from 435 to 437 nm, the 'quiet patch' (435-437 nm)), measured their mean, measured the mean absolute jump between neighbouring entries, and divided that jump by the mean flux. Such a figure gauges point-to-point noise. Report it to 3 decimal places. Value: 0.091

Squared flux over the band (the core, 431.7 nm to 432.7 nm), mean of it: 9.0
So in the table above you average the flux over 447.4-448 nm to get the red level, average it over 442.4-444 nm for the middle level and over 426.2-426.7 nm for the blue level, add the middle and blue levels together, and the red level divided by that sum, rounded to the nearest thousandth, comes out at 0.583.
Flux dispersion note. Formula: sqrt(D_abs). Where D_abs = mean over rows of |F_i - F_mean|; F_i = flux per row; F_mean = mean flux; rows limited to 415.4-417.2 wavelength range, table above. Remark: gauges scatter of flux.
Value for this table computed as 0.38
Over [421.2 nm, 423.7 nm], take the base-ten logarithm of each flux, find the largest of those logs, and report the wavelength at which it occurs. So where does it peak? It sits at 421.30 nm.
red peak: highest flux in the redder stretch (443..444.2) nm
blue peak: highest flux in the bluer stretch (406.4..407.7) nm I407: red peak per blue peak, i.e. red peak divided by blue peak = 1.26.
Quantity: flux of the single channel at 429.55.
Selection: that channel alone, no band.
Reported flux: 2.3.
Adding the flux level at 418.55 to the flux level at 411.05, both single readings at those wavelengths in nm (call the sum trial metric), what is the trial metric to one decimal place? 4.9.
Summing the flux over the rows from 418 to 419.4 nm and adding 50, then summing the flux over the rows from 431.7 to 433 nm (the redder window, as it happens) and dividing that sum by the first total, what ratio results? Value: 0.22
